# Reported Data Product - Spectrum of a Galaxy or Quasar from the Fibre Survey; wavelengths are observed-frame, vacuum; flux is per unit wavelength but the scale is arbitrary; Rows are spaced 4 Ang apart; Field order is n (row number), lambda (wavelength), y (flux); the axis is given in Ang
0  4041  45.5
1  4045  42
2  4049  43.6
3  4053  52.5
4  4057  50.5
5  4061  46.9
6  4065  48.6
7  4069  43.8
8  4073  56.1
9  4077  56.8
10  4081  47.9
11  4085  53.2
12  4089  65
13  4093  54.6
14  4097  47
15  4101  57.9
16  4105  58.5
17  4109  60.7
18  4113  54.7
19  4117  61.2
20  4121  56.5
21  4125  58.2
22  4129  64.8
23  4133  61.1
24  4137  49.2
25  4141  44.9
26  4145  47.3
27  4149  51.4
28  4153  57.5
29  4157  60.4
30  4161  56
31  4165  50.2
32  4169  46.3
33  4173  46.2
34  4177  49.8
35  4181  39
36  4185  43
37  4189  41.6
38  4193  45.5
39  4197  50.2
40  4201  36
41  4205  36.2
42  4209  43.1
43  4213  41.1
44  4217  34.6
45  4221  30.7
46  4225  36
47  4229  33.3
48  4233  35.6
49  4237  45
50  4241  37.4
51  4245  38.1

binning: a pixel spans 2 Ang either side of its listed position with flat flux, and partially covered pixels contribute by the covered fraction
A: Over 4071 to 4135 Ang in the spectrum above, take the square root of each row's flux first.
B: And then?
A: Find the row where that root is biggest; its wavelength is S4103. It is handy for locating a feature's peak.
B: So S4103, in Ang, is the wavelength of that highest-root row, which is 4089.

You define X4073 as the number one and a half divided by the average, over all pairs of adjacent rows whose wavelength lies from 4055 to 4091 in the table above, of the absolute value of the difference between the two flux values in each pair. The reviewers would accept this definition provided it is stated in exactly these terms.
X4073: 0.244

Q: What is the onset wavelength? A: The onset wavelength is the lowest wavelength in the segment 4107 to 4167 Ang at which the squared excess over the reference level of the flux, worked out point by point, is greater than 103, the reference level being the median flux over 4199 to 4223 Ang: 4109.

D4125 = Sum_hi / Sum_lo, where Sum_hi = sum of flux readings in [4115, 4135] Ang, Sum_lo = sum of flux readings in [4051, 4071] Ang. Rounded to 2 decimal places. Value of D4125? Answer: 1.25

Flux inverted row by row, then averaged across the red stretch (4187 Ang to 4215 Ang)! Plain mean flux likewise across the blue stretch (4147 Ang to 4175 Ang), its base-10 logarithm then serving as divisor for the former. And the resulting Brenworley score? 0.0140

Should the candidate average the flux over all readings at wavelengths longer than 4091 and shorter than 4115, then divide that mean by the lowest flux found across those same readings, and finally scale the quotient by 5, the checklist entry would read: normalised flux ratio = 5.91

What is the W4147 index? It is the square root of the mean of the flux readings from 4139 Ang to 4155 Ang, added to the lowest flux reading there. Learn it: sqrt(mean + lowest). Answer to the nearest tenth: 9.8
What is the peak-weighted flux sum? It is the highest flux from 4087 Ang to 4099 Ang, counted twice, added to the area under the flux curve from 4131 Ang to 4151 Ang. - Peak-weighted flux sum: 1146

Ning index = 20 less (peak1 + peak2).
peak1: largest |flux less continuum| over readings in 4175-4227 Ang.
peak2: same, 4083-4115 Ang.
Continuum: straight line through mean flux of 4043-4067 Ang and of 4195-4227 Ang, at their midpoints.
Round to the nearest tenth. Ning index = -10.5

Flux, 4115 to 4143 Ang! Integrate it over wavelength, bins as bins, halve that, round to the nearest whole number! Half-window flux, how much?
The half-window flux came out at 792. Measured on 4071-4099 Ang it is 761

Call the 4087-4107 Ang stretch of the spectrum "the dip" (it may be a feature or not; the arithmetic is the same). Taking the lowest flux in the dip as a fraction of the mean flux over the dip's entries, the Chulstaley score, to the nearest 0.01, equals 0.83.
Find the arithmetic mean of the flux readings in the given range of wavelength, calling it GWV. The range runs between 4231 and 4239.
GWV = 40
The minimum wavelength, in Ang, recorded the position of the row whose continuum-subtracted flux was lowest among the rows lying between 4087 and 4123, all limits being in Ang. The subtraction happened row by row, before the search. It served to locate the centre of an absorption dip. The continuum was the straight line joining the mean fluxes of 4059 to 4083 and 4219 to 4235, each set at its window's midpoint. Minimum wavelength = 4097 Ang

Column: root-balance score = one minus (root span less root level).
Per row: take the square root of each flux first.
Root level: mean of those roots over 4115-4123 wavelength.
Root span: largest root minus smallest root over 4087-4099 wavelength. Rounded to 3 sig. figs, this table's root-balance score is 7.46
